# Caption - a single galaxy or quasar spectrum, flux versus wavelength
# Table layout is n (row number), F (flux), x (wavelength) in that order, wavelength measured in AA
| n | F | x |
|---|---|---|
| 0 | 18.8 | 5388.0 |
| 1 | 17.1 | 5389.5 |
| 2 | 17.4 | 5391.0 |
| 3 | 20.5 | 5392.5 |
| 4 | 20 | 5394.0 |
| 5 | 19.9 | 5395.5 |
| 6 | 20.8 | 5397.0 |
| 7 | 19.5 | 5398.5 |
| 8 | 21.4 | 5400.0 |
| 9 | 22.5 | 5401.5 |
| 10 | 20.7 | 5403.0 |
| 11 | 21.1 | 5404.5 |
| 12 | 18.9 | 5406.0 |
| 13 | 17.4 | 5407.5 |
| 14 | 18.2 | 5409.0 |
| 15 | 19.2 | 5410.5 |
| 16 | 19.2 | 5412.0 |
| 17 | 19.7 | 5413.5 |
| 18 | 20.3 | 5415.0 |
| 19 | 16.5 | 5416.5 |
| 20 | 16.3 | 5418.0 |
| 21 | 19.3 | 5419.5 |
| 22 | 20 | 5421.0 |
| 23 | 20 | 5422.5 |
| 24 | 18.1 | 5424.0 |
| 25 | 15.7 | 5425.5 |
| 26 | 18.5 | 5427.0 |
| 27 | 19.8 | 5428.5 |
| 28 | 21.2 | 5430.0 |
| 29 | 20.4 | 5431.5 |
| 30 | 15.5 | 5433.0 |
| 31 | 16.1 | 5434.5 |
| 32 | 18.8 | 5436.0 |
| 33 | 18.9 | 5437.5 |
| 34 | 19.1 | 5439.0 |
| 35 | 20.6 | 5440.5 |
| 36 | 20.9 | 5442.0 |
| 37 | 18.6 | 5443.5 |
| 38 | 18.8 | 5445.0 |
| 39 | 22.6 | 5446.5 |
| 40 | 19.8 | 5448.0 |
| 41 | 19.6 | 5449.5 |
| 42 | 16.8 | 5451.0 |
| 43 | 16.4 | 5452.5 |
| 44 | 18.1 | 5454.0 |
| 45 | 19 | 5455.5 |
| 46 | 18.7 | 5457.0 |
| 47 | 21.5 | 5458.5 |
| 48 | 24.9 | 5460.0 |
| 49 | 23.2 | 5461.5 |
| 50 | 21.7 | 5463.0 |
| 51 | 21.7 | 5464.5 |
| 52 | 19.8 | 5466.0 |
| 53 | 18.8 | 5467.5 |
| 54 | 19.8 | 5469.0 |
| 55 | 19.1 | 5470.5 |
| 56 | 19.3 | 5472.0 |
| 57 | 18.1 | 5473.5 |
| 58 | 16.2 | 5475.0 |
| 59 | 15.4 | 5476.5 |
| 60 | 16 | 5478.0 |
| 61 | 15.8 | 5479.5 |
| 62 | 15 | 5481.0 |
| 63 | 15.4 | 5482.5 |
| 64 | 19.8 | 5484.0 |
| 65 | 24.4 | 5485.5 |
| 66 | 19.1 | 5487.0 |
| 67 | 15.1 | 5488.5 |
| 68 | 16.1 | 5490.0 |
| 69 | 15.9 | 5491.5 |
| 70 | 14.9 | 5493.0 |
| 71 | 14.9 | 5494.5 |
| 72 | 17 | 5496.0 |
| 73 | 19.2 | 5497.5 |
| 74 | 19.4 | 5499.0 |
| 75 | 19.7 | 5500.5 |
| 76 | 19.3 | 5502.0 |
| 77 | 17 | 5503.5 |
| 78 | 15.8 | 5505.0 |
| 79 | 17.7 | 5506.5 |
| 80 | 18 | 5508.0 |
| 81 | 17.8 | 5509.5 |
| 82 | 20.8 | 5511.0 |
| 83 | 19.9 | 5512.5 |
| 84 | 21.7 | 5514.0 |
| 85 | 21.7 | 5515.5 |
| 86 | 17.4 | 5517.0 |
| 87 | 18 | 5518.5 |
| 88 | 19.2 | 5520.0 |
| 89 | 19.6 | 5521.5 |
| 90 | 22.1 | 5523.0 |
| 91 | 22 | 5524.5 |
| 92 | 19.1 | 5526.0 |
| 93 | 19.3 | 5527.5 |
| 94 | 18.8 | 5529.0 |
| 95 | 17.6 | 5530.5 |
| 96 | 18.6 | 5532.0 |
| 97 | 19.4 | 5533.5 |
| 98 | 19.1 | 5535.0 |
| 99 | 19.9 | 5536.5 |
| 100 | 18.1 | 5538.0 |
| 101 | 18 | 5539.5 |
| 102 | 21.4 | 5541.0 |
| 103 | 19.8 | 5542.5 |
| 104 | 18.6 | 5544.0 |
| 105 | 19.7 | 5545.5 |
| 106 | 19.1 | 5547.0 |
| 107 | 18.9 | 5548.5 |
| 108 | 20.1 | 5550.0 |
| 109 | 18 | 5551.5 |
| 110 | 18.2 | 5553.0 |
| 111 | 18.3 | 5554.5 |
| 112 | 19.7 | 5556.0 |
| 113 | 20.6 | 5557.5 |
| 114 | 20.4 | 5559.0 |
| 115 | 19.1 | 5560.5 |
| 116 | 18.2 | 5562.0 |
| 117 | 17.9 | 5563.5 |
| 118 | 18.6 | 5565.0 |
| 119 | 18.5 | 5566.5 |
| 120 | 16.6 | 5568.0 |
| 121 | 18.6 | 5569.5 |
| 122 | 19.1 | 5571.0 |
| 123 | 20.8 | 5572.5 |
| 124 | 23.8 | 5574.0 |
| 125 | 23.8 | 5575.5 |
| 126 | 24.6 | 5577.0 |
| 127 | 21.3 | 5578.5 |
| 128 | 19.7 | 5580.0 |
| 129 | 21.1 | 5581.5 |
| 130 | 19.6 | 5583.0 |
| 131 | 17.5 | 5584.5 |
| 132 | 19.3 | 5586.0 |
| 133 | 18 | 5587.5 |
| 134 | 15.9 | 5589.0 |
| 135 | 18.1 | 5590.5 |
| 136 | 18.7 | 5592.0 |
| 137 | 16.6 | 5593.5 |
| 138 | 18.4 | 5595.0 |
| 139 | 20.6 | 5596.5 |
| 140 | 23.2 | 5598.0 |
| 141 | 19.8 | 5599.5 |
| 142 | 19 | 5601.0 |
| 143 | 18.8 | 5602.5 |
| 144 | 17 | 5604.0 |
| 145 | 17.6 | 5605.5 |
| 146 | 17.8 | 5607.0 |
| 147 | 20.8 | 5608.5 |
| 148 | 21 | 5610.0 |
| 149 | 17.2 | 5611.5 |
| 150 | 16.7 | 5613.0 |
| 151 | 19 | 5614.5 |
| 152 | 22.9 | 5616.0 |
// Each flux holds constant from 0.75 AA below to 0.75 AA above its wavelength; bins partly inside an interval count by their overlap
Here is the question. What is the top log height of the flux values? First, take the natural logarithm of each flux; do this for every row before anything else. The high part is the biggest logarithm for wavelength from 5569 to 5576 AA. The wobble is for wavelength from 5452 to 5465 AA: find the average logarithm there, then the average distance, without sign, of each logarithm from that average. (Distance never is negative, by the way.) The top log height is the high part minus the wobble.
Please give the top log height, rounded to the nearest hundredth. 3.06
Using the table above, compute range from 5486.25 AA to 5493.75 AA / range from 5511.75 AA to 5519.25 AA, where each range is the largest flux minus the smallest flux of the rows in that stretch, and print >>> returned 1.0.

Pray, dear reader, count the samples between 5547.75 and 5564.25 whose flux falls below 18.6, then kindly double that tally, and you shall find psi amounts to 10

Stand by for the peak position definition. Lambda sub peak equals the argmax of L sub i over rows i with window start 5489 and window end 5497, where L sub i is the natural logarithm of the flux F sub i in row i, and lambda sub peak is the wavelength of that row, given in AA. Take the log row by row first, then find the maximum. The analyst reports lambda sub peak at 5496.0 AA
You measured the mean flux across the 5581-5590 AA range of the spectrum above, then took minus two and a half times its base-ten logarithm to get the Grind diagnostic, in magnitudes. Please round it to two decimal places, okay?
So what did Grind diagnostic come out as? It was -3.17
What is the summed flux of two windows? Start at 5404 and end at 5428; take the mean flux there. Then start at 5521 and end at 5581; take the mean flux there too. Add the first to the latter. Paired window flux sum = 38.3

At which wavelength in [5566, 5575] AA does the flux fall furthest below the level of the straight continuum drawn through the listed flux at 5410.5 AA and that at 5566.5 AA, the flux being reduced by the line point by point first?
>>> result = 5568.0 AA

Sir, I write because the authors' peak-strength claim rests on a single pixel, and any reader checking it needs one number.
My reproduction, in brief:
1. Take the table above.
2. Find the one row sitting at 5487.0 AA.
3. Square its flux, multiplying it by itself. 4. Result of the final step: 365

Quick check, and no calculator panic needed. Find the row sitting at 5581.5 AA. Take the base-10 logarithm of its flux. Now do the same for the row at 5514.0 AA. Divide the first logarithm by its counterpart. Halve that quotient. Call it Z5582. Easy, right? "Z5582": 0.495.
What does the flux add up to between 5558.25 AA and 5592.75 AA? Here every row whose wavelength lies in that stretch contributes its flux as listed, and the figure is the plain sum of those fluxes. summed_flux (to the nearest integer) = 449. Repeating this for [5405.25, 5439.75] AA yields 427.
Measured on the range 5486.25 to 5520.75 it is 416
